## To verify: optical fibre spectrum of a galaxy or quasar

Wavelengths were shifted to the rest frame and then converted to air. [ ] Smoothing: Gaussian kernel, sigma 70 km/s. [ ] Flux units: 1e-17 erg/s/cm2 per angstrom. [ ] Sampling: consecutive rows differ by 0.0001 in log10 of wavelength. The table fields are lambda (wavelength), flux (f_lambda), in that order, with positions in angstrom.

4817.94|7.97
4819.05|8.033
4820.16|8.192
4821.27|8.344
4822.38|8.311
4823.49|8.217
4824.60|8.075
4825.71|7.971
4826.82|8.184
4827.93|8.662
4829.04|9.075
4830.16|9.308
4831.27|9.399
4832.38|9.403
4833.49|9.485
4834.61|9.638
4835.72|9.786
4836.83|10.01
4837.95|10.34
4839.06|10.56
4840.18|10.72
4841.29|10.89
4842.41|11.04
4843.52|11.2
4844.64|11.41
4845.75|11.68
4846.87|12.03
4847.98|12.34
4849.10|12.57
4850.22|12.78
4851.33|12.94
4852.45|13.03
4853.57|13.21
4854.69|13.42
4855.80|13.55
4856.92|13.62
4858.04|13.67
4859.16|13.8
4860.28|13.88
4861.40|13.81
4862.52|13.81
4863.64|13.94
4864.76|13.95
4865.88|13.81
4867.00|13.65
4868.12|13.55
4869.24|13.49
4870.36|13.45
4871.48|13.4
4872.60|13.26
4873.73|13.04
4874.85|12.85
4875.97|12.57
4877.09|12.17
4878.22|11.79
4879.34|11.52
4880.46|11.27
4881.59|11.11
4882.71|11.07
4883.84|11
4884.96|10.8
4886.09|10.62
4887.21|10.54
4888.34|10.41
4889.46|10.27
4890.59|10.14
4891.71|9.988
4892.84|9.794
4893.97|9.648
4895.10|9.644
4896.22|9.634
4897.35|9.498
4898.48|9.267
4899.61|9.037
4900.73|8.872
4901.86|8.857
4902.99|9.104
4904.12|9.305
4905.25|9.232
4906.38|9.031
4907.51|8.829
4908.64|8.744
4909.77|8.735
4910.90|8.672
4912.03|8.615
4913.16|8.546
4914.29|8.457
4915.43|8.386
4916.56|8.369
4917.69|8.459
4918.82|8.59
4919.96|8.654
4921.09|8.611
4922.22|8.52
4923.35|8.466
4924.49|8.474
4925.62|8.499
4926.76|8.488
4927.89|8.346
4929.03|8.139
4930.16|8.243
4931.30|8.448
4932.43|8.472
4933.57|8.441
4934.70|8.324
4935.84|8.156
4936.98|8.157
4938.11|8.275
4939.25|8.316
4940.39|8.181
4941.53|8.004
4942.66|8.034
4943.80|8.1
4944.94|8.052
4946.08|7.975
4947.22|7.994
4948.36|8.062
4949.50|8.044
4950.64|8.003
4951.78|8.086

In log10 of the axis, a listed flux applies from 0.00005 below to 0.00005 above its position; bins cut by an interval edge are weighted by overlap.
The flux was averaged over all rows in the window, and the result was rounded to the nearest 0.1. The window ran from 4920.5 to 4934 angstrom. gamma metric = 8.4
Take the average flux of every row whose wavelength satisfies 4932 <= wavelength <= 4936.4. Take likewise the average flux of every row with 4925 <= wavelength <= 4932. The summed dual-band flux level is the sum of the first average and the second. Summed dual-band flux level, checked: 17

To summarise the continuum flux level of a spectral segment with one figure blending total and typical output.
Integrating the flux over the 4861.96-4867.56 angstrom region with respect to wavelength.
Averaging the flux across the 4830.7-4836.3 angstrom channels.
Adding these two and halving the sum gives 44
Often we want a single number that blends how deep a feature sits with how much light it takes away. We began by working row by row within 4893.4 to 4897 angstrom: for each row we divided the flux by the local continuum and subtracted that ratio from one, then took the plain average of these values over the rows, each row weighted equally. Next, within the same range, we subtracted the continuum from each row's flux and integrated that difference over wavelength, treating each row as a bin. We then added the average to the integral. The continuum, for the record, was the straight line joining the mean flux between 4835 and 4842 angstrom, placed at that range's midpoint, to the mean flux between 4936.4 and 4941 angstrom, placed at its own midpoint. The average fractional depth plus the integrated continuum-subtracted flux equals 2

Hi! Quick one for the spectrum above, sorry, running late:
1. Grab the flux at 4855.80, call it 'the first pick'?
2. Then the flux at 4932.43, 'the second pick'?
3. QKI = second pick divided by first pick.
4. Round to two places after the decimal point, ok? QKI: 0.63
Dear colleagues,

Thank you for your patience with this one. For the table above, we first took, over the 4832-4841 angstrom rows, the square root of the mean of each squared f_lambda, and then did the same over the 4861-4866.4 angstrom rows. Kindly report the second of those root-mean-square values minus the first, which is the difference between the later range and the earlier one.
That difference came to 4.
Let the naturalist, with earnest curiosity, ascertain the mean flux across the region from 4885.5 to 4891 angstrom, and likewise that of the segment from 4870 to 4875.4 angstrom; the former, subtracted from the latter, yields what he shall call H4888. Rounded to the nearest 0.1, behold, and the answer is 2.8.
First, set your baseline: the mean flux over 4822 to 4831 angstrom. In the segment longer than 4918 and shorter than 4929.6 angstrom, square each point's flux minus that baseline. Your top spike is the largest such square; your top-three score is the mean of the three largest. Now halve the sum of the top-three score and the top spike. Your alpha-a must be 0.1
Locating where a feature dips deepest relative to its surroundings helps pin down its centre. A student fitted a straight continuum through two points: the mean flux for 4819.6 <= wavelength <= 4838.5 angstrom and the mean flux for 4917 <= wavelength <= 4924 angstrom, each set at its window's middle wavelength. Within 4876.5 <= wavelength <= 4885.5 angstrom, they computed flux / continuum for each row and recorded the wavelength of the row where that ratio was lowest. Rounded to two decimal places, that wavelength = 4884.96 angstrom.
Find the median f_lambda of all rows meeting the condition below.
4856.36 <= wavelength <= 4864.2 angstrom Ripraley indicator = 14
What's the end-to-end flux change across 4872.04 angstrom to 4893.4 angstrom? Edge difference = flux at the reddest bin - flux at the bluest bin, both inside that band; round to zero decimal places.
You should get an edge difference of -3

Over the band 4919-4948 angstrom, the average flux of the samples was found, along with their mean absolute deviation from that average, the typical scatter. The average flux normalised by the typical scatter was 47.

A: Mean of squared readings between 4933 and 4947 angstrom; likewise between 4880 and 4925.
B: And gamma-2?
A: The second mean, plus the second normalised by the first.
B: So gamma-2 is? 90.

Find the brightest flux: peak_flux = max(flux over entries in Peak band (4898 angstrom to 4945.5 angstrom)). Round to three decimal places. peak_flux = 9.305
